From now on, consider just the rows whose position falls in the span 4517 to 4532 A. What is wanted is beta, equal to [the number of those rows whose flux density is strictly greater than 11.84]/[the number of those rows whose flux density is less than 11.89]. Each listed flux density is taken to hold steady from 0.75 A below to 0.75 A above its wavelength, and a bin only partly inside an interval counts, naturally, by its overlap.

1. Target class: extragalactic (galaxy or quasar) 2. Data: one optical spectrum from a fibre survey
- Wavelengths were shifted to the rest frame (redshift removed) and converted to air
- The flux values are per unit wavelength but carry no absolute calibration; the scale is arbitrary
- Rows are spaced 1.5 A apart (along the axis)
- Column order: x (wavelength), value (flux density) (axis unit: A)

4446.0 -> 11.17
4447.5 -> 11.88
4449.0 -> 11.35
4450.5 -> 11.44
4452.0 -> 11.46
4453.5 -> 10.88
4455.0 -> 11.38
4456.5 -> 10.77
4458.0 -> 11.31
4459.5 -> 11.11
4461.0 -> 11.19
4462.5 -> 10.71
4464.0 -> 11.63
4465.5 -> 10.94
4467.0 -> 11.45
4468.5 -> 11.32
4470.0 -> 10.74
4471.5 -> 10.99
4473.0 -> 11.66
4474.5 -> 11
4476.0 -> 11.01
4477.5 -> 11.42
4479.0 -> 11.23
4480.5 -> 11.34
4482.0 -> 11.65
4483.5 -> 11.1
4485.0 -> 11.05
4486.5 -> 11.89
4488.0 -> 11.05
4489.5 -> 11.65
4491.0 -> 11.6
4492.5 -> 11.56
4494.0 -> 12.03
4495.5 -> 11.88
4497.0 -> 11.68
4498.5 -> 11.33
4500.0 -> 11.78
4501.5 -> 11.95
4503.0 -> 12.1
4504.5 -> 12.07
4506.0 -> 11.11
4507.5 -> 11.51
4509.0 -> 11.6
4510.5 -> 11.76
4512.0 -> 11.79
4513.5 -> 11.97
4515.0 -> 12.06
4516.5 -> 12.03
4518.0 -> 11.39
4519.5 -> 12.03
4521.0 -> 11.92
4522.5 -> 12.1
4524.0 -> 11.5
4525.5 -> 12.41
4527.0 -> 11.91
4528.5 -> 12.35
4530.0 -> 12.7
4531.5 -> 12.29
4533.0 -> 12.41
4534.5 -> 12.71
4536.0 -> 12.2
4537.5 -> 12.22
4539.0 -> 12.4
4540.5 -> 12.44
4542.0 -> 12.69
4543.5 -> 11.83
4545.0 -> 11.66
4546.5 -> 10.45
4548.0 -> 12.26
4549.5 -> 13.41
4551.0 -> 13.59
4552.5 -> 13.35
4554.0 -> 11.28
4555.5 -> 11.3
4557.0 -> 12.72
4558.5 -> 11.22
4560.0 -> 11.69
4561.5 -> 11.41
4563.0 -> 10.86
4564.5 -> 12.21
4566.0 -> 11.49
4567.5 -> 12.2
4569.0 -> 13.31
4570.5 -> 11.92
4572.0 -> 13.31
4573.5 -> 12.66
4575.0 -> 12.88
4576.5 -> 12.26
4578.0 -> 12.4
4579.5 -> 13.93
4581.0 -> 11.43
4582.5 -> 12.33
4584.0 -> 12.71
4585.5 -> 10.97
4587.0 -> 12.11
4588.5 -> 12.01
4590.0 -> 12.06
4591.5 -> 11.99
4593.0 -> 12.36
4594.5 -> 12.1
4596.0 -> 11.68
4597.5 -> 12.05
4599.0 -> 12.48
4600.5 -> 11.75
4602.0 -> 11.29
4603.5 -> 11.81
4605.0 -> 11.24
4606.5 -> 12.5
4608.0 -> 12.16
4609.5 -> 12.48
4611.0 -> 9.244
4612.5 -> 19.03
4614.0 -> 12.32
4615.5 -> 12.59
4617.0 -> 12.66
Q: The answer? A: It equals 4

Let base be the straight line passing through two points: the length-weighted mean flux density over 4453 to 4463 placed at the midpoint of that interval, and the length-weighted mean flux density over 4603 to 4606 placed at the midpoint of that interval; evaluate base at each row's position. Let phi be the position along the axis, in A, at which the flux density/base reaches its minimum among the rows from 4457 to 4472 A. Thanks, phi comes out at 4462.5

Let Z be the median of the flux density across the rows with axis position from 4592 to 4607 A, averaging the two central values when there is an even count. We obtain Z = 11.9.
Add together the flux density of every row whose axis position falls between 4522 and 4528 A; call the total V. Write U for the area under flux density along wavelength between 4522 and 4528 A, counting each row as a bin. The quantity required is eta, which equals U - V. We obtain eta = 24.02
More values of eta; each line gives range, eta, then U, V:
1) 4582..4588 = 23.98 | 72.1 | 48.1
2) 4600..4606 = 23.23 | 69.3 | 46.1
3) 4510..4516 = 23.86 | 71.4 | 47.6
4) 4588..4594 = 24.23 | 72.7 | 48.4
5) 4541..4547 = 23.81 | 70.4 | 46.6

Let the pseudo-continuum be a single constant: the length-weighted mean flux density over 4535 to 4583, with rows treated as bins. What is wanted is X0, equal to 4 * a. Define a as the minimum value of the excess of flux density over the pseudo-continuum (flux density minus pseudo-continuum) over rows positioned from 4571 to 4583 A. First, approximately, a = -0.80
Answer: -3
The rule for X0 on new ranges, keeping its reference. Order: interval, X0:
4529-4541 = 0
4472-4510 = -5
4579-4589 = -5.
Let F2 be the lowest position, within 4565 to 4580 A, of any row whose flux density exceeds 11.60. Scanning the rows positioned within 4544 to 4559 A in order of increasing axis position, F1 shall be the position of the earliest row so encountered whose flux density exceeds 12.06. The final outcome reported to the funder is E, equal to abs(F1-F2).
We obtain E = 19.5 A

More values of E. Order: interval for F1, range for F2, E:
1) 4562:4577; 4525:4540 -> 39.0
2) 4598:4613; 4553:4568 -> 42.0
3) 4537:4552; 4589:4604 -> 52.5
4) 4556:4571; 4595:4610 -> 39.0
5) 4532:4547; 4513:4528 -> 19.5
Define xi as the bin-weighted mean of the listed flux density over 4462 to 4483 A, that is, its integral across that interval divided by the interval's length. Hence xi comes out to 11.2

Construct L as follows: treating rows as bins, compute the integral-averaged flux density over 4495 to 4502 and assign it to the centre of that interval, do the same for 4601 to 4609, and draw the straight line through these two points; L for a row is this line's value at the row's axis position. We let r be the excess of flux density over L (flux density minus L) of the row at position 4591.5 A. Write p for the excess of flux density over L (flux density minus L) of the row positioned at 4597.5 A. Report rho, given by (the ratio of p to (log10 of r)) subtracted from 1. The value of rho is 1.3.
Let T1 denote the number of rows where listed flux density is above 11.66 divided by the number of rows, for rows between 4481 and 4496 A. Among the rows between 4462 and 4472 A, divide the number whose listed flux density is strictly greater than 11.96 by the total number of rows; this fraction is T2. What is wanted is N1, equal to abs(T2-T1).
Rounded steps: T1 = 0.3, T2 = 0.0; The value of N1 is 0.3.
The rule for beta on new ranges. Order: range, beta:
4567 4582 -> 9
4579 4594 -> 4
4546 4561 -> 1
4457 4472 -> 0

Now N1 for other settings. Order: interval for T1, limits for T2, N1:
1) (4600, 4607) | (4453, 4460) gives 0.6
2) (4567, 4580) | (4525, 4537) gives 0.1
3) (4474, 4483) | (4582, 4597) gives 0.8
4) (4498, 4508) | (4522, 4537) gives 0.2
